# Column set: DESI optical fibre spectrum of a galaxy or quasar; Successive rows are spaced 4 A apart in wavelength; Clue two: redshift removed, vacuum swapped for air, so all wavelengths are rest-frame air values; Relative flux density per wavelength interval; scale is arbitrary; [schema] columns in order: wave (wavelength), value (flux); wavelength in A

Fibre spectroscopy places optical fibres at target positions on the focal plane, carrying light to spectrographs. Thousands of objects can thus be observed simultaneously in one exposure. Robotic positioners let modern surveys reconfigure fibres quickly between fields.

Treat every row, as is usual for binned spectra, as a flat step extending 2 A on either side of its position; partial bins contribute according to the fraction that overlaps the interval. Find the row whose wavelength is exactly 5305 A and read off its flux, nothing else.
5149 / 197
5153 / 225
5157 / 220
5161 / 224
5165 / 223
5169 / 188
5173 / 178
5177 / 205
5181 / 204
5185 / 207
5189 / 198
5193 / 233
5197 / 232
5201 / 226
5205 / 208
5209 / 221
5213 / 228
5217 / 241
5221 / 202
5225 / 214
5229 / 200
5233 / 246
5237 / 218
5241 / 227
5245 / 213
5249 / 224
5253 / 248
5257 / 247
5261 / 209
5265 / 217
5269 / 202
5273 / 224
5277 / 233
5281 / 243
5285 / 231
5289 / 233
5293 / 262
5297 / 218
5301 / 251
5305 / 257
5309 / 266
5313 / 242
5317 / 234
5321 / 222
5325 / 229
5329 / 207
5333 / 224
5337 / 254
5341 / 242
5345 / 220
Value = 257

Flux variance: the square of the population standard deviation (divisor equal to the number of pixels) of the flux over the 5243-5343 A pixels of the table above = 297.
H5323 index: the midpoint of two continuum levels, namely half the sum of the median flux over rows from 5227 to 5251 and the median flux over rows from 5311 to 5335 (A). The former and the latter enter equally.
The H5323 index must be 224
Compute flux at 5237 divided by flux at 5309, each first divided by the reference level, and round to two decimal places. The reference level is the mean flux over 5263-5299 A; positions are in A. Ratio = 0.82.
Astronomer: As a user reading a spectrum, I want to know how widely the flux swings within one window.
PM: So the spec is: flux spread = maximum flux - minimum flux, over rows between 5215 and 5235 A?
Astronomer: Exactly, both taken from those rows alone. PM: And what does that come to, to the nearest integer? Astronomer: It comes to 46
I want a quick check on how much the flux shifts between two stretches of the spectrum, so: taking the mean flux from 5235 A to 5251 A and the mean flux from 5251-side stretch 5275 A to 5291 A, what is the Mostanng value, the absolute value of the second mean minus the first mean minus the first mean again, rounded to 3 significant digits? 206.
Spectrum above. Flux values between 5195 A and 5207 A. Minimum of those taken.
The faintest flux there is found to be 208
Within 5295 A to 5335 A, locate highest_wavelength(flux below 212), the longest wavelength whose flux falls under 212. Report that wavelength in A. 5329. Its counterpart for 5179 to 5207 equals 5205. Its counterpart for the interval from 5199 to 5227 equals 5221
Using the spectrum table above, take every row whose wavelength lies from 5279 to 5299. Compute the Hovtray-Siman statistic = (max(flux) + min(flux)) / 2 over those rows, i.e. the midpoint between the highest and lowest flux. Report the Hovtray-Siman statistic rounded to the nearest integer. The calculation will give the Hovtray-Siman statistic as 240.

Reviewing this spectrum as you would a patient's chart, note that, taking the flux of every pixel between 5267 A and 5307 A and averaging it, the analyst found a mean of 235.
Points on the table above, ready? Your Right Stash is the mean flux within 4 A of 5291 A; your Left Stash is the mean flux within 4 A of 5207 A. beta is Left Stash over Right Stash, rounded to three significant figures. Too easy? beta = 0.867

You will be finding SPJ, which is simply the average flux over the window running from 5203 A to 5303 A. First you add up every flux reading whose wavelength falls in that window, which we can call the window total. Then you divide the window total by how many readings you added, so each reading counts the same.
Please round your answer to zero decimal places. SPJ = 226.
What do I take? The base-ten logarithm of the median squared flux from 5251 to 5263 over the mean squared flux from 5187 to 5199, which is 0.09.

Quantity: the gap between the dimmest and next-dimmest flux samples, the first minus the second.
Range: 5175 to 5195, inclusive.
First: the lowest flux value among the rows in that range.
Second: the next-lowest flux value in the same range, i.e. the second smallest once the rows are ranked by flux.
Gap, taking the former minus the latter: -6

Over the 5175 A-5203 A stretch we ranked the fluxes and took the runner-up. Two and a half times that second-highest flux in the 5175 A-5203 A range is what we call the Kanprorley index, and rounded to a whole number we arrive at 580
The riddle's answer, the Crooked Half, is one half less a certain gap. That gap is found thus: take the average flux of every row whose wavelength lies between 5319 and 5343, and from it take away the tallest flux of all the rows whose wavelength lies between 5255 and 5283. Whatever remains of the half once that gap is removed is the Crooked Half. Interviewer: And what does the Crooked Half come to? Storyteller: 18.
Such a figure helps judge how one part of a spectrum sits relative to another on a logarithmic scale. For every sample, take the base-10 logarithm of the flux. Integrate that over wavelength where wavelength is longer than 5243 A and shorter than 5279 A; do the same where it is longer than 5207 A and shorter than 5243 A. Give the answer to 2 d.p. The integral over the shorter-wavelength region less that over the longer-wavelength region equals -0.16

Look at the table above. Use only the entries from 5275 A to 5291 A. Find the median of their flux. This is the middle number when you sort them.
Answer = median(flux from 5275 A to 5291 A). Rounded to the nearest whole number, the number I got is 233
